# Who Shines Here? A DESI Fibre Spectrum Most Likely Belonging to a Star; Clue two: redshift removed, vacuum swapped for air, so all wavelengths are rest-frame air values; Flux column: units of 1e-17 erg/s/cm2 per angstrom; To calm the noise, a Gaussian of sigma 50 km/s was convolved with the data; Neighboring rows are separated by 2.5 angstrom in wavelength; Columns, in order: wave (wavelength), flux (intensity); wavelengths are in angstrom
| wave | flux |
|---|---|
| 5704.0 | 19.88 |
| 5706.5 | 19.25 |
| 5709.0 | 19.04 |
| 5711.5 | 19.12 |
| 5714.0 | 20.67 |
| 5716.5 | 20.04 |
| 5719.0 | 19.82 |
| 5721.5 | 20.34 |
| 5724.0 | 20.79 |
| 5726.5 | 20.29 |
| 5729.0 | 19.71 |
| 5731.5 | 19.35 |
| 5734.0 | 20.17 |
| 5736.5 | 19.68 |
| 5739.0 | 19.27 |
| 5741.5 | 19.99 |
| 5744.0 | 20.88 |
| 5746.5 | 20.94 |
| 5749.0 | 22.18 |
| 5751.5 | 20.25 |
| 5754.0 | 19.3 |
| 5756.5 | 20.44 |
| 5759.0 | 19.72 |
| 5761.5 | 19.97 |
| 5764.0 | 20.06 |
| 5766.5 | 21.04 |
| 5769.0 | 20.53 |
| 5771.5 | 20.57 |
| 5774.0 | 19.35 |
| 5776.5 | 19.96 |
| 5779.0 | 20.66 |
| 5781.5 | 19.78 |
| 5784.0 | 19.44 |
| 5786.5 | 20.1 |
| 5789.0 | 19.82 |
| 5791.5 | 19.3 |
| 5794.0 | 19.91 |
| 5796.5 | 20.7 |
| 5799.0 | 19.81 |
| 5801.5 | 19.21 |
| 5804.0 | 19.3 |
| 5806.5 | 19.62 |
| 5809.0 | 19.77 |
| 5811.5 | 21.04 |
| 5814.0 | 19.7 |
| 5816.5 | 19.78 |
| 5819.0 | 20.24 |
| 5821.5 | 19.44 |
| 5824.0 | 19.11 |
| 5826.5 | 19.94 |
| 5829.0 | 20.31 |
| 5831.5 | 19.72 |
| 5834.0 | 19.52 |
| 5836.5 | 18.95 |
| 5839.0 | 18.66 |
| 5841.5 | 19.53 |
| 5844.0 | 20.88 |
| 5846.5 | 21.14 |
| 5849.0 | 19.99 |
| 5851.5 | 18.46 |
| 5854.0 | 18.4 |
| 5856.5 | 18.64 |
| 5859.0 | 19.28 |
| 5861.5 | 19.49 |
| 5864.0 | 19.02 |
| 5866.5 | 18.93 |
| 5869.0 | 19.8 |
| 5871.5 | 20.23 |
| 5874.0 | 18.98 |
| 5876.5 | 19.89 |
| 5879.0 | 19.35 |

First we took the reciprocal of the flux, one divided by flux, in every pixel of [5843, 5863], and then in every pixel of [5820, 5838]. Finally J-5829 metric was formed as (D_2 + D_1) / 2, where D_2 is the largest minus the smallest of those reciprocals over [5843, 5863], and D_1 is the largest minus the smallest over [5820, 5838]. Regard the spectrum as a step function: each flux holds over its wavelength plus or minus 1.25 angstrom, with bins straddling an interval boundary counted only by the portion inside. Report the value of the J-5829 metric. 0.0053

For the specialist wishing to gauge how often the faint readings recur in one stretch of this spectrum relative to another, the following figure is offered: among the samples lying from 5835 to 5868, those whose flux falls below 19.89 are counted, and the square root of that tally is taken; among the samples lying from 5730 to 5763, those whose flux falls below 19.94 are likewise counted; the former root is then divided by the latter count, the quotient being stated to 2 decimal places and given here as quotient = 0.63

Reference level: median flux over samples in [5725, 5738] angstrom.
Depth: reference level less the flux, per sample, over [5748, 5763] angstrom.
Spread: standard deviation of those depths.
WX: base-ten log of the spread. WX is 0.0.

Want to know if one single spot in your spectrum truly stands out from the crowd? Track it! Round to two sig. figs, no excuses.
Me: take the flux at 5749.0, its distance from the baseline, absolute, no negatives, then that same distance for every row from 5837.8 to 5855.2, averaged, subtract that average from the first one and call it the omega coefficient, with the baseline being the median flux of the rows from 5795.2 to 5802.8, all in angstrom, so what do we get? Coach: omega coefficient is 1.4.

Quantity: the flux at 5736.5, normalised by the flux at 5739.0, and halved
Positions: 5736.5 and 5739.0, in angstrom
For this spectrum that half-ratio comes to 0.511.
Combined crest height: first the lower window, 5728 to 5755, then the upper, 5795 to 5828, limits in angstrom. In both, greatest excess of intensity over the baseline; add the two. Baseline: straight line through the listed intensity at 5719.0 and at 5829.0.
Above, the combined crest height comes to 3.0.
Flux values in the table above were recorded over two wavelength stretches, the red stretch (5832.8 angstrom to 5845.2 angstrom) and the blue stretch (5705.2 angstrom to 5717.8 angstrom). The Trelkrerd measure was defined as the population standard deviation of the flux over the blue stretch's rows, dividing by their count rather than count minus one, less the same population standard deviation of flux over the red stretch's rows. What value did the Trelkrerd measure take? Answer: -0.13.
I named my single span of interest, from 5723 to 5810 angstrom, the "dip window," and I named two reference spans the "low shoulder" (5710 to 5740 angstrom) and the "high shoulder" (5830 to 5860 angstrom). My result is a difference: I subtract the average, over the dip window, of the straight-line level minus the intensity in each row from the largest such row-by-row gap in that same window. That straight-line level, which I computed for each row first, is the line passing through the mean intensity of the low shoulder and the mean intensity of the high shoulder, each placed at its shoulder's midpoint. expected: 0.90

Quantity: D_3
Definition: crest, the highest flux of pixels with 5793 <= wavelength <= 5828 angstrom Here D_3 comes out 21.04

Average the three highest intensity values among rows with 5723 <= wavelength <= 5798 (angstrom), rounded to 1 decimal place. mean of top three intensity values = 21.4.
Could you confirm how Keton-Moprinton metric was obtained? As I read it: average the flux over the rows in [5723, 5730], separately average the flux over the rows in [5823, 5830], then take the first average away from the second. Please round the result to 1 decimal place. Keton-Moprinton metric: -0.5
